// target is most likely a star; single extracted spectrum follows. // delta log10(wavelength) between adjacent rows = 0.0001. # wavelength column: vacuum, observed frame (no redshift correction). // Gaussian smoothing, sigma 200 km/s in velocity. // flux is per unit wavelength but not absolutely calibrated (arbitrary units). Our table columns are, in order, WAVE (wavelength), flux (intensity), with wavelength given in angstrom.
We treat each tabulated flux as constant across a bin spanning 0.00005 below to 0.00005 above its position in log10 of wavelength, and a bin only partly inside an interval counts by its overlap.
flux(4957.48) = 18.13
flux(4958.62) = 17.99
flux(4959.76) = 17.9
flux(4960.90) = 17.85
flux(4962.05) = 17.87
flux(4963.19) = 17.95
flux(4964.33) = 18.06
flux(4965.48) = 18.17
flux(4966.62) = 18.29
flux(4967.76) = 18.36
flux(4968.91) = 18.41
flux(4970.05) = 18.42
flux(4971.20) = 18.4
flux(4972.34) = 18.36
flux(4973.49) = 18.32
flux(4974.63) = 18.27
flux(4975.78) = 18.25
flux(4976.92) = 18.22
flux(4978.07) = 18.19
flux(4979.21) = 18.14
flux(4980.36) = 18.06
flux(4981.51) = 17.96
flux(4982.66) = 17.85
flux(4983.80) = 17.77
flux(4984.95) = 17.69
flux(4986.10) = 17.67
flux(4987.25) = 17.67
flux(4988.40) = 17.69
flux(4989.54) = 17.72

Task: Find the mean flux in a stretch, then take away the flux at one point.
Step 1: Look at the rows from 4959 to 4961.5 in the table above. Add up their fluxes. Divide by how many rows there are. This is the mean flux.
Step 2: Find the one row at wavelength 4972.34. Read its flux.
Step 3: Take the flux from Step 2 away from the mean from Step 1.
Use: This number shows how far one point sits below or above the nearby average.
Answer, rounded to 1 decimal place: -0.5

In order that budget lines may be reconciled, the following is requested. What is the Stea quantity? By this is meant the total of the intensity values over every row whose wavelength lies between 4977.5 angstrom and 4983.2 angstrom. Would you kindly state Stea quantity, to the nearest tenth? 90.2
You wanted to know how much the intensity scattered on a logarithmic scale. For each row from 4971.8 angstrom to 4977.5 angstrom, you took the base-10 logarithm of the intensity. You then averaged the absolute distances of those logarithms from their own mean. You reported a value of 0.0011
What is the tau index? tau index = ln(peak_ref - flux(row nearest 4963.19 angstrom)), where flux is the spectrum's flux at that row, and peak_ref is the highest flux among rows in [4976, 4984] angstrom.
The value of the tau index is -1.3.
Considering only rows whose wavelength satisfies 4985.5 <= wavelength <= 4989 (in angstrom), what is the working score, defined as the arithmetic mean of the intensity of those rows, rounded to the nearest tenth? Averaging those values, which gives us 17.7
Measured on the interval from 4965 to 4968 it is 18.3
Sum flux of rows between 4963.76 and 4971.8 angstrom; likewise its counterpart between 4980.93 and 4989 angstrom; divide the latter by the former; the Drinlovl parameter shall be 0.97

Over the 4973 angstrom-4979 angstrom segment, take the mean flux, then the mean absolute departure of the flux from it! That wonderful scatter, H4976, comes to 0.036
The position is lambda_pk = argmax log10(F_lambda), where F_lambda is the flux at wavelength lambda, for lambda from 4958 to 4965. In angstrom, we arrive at 4964.33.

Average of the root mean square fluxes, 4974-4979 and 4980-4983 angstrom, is 18.09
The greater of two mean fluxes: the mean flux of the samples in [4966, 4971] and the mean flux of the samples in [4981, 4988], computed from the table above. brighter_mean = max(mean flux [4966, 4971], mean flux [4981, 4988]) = 18.4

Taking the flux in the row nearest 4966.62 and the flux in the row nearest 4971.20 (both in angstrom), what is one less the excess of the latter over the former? 0.89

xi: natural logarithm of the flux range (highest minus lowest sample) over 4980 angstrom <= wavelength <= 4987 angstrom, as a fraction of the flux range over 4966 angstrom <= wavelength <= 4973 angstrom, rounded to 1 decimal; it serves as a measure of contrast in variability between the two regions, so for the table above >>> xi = 1.1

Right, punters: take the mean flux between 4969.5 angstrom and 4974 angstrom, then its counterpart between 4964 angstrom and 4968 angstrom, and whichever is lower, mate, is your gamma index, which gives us 18.2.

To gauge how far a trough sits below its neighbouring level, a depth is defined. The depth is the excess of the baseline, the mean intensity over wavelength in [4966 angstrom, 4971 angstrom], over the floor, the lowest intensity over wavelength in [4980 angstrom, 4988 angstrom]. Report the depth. 0.70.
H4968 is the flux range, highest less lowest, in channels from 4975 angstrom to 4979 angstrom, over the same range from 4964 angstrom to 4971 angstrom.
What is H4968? 0.17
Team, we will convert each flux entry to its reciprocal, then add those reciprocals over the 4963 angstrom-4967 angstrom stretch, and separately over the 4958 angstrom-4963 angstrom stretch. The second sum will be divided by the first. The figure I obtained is 1.0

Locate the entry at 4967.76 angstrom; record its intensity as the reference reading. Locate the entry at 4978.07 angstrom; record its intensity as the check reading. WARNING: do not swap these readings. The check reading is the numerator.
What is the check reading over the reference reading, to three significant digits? 0.991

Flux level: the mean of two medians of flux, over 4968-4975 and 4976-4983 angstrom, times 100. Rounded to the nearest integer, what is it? 1824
